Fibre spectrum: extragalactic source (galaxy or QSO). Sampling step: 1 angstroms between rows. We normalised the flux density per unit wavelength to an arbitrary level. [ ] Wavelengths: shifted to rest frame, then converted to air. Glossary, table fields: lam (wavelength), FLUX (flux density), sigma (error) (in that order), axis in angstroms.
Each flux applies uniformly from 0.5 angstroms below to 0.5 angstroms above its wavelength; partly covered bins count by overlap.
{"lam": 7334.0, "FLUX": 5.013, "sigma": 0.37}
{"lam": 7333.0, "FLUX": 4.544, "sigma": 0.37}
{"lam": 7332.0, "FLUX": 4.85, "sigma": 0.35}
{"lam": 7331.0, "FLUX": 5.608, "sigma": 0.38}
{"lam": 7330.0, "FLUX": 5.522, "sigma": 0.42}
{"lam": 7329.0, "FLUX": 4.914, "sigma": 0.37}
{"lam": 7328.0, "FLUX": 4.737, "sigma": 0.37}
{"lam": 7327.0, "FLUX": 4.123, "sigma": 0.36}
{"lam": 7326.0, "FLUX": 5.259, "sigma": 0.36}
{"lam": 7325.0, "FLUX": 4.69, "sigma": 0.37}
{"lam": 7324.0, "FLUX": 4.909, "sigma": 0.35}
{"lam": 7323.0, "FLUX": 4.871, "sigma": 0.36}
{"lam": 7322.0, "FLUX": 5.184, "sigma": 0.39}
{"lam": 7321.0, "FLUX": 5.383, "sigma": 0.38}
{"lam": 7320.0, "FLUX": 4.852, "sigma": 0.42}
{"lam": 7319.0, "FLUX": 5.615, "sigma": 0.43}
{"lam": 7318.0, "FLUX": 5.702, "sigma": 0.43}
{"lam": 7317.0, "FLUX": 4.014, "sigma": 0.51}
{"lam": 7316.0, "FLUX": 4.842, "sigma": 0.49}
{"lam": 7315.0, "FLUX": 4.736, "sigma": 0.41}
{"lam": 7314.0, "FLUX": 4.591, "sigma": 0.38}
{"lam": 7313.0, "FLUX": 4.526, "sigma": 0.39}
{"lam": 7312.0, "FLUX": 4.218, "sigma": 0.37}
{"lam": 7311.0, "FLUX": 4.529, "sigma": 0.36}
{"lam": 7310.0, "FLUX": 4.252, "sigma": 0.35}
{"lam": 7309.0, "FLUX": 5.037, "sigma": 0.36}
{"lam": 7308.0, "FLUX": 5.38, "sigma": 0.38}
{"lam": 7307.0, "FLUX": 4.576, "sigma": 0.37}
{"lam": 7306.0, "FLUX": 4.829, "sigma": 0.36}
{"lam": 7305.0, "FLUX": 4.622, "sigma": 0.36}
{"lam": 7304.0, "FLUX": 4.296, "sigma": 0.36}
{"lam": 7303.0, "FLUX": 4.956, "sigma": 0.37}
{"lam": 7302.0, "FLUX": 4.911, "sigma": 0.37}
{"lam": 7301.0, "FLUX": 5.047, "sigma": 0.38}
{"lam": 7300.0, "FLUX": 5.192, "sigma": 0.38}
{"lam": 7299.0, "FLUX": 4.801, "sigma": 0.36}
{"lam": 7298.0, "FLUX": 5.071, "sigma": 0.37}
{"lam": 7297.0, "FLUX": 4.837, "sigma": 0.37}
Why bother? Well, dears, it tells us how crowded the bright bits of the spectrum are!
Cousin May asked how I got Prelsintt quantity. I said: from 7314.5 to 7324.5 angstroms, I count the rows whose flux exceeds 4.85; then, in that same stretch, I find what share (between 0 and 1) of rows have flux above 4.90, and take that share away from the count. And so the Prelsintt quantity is 6.5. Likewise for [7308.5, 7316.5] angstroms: 0.9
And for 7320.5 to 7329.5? 5.4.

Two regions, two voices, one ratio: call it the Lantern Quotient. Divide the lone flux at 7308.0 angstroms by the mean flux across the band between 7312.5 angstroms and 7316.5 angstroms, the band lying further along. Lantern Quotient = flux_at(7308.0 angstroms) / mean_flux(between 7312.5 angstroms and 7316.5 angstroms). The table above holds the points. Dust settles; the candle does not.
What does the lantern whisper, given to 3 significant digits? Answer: 1.15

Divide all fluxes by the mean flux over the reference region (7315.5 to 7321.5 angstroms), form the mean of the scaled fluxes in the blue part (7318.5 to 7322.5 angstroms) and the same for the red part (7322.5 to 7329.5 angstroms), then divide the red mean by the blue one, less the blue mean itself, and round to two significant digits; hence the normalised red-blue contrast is -0.13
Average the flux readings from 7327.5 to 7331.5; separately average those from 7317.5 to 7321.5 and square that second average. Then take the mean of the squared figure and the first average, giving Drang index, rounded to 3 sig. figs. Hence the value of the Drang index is 17.1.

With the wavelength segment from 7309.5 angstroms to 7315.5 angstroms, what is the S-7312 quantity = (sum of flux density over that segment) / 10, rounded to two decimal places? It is 2.69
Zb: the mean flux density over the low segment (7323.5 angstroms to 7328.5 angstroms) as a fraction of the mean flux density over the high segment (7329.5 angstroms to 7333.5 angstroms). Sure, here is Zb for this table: 0.92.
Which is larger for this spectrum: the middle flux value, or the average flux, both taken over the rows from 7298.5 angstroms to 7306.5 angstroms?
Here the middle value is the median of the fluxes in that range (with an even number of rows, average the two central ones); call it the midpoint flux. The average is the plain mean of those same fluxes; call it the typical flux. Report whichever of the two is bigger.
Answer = 4.87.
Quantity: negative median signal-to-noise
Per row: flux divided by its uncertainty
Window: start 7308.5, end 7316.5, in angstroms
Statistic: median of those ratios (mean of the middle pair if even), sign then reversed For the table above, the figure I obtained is -11.8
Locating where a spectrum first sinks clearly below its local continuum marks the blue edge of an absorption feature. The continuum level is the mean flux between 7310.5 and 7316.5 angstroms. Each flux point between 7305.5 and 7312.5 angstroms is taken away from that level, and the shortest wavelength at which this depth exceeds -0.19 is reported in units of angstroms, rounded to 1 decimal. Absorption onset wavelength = 7307.0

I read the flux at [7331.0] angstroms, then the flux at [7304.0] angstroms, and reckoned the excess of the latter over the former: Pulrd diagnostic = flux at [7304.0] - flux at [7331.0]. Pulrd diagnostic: -1.3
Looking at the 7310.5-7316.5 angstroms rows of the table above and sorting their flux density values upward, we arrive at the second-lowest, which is 4.526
